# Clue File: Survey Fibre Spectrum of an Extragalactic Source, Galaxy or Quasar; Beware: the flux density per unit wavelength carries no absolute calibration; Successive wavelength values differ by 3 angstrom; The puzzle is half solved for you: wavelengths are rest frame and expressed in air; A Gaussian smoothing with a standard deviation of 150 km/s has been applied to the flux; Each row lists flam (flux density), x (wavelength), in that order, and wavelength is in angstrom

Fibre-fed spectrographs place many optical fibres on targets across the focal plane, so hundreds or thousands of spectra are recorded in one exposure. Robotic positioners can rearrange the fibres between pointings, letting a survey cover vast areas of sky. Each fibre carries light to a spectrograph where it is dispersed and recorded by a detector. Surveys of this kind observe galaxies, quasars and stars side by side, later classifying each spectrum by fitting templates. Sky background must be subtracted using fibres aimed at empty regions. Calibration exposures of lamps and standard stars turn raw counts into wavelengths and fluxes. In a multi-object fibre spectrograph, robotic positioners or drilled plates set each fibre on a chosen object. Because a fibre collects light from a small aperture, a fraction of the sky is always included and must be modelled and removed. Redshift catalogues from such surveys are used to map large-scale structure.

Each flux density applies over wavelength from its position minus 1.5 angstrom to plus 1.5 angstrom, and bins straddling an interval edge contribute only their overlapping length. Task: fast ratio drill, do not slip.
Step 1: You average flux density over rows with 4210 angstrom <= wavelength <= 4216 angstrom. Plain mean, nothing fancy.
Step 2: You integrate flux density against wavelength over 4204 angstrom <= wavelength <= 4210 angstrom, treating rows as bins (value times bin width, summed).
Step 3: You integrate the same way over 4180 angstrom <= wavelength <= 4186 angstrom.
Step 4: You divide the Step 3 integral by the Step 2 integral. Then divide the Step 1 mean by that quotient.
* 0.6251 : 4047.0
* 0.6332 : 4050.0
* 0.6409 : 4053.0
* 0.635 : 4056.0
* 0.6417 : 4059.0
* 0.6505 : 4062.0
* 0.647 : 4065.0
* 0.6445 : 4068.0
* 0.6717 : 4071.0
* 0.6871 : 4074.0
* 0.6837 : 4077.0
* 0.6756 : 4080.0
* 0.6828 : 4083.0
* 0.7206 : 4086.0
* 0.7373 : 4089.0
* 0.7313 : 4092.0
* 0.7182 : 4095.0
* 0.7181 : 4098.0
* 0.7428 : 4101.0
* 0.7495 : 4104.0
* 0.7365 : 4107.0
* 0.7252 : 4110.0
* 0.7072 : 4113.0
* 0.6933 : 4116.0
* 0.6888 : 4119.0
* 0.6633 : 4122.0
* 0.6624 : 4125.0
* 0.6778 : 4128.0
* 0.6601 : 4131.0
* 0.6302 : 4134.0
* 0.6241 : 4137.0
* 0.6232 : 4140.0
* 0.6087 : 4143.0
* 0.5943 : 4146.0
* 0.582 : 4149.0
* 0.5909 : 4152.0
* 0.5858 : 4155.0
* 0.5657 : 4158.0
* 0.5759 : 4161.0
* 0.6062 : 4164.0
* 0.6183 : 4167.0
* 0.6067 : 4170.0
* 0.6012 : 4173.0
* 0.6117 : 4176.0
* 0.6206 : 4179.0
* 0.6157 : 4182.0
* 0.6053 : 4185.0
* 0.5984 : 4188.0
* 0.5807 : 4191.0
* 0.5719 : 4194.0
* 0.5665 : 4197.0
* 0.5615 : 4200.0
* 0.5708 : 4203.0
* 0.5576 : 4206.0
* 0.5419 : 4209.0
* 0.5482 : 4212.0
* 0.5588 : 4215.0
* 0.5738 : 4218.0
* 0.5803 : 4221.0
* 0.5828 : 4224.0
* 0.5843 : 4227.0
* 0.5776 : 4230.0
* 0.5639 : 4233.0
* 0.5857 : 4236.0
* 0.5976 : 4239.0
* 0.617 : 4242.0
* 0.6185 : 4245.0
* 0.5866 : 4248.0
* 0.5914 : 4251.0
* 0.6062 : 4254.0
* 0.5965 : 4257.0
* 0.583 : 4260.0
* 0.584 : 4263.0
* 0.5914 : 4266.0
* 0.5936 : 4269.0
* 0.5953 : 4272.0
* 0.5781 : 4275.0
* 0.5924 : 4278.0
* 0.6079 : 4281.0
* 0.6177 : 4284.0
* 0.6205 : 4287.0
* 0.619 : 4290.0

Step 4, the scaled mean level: 0.498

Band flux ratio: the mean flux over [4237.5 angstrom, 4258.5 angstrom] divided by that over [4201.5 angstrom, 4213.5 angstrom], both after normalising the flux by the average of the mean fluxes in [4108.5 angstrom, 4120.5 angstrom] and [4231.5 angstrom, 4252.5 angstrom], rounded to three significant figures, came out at 1.09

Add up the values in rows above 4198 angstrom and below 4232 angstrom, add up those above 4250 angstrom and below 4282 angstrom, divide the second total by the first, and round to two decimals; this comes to 1.05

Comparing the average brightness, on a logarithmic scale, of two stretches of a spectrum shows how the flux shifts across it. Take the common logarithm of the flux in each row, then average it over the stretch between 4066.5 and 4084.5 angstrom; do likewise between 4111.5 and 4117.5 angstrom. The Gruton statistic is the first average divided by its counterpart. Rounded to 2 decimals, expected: 1.11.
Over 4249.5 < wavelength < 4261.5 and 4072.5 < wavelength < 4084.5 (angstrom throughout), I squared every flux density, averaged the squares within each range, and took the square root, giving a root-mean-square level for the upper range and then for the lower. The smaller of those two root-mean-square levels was 0.594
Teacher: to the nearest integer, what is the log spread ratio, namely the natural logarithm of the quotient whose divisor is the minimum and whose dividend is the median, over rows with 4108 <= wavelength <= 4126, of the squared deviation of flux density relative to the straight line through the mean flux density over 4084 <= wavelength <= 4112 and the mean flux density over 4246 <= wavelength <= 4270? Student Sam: 3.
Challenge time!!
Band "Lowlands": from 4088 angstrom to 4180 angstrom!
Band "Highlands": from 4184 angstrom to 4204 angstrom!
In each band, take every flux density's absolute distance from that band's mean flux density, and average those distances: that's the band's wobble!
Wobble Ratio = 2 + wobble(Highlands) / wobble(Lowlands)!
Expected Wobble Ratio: 2.25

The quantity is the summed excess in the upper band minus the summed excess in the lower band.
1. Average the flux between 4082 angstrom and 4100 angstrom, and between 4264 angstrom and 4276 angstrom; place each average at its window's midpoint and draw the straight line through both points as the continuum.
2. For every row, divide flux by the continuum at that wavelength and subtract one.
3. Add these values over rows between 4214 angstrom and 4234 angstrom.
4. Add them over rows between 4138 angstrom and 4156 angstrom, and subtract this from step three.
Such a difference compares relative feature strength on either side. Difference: 0.17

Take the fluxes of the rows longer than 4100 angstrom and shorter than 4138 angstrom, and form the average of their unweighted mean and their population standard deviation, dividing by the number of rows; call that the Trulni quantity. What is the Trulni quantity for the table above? 0.365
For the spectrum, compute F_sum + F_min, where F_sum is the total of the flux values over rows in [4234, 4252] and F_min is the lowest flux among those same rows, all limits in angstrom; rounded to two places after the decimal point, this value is 4.18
